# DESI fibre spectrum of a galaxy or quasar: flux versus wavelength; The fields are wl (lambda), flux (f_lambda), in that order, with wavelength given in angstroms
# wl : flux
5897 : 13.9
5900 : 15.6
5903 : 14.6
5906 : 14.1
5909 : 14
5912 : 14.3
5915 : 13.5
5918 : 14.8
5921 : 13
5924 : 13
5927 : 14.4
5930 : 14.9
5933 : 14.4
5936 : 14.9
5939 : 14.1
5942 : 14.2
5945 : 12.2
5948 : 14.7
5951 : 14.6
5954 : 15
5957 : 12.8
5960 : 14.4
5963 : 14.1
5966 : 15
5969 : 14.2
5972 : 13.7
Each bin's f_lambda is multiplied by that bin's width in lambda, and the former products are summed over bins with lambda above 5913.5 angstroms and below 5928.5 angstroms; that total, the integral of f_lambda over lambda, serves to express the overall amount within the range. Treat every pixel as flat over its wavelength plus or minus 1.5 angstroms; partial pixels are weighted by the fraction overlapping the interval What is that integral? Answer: 206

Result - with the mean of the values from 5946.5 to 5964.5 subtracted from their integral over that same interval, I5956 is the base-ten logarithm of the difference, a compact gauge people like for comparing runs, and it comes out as 2.385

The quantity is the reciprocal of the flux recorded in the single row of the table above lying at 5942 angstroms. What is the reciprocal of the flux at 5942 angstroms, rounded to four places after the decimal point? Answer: 0.0704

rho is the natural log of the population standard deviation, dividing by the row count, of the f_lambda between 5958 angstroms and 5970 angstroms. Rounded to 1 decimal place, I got -1.1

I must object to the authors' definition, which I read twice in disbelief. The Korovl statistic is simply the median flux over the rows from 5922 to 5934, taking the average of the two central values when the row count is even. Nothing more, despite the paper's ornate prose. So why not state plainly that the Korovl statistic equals 14.40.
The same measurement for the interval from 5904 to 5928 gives 14.05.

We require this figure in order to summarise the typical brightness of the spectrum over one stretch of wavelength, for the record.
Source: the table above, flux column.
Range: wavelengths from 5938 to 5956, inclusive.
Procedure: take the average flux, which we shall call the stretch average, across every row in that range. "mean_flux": 14.1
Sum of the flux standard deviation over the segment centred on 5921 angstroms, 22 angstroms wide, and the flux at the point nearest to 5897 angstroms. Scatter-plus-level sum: 14.7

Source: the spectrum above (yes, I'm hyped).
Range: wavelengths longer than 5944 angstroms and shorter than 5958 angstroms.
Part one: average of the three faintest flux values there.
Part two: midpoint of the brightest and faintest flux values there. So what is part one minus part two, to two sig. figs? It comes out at -0.40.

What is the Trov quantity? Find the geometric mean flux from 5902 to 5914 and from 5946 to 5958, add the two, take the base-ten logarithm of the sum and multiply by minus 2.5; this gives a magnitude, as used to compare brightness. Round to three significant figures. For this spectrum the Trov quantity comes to -3.64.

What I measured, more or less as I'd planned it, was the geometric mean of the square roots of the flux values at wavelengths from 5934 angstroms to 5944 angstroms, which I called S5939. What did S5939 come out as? 3.794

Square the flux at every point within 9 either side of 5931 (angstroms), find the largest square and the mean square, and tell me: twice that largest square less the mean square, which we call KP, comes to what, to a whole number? 240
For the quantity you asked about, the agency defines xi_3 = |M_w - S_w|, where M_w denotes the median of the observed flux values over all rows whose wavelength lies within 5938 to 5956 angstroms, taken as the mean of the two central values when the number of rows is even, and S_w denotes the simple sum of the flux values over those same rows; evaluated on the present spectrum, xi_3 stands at 70.4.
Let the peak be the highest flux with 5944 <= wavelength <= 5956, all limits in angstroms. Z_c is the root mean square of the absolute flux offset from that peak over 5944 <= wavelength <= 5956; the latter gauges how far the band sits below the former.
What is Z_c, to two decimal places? 1.42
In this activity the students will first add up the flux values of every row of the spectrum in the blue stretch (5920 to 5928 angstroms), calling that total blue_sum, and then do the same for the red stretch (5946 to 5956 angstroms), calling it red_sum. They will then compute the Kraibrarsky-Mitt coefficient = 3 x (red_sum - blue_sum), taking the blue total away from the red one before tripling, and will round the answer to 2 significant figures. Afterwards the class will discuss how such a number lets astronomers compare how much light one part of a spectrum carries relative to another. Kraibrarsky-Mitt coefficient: 12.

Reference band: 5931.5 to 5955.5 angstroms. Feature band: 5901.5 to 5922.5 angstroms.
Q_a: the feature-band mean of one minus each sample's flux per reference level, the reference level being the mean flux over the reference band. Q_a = 0.015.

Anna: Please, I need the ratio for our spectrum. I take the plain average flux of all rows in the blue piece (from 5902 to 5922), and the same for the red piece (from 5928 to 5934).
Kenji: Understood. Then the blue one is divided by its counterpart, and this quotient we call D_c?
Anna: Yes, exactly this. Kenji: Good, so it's 0.959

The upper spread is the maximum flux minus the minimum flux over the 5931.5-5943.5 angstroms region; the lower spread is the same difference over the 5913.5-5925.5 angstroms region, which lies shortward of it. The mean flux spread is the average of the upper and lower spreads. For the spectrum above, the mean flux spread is 1.30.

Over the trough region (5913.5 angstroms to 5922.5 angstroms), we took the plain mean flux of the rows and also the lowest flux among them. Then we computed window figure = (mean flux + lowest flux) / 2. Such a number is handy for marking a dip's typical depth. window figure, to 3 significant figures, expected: 13.4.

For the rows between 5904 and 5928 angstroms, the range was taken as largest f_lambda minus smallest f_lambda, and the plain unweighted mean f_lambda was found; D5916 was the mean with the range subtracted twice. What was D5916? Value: 10.3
